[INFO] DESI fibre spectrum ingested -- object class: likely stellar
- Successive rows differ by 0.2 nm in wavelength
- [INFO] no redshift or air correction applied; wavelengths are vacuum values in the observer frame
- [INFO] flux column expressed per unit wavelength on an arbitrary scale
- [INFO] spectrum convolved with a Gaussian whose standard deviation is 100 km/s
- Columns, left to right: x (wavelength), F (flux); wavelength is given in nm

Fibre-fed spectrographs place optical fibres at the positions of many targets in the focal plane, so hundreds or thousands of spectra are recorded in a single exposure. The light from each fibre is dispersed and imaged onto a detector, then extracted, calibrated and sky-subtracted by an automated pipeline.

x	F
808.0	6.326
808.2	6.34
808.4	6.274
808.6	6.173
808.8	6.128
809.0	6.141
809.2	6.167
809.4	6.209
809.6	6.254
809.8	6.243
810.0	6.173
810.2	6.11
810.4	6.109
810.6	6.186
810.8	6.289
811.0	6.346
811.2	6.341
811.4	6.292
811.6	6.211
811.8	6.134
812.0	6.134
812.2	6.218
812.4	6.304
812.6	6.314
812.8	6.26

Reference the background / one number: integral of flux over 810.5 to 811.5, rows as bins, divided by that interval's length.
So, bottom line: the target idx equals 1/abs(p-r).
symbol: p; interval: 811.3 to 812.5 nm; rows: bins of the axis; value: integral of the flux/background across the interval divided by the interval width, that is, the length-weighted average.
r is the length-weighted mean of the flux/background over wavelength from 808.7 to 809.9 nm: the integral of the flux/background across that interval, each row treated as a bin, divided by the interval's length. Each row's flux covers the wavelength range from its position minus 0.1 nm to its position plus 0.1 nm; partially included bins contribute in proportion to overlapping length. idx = 250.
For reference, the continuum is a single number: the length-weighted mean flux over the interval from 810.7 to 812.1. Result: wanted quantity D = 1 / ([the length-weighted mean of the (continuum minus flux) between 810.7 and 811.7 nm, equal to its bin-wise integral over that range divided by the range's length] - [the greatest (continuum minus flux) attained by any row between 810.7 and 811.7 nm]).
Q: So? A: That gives -11.8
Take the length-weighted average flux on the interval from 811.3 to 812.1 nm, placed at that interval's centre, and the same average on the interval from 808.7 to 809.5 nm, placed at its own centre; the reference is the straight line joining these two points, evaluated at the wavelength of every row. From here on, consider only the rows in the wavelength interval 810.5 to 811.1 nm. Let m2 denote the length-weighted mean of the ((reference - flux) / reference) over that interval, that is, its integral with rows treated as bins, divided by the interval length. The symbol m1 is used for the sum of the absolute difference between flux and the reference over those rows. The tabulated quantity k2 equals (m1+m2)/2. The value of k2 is 0.130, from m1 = 0.28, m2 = -0.015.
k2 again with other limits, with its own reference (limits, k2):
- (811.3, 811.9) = 0.089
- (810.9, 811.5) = 0.198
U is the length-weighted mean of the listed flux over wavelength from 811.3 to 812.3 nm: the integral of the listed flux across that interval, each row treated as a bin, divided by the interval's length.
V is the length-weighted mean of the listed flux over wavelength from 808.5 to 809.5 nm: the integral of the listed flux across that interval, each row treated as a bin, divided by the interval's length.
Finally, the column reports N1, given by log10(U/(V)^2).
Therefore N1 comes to -0.787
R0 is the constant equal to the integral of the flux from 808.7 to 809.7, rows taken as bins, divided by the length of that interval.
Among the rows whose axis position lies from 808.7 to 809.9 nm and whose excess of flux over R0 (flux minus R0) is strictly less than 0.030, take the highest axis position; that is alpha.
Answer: 809.4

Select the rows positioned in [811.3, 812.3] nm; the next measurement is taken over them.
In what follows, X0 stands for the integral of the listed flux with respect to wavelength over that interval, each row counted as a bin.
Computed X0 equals 6.20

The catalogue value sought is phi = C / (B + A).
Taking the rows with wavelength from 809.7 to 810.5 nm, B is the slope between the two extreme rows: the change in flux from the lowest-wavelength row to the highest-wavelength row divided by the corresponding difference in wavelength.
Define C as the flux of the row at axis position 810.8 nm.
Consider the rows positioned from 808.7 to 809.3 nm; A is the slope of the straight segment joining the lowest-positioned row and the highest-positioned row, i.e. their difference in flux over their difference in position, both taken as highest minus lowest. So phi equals -50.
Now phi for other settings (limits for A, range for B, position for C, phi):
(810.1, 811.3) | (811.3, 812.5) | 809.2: 25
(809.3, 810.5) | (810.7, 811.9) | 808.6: -24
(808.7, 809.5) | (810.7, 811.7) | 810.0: 165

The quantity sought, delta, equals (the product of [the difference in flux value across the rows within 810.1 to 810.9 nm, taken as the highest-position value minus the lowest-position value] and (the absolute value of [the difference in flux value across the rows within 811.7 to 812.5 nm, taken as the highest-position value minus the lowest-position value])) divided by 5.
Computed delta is 0.0061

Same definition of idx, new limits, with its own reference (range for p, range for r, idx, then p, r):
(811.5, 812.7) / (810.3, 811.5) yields 152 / 0.989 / 0.995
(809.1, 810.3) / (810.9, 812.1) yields 125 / 0.984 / 0.992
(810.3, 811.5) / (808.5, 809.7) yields 77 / 0.995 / 0.982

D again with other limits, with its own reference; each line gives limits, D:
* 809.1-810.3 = -12.1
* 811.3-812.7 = -10.5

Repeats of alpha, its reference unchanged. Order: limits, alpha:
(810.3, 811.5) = 810.6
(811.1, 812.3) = 812.0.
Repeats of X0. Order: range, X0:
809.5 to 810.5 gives 6.18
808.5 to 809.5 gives 6.16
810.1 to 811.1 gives 6.21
